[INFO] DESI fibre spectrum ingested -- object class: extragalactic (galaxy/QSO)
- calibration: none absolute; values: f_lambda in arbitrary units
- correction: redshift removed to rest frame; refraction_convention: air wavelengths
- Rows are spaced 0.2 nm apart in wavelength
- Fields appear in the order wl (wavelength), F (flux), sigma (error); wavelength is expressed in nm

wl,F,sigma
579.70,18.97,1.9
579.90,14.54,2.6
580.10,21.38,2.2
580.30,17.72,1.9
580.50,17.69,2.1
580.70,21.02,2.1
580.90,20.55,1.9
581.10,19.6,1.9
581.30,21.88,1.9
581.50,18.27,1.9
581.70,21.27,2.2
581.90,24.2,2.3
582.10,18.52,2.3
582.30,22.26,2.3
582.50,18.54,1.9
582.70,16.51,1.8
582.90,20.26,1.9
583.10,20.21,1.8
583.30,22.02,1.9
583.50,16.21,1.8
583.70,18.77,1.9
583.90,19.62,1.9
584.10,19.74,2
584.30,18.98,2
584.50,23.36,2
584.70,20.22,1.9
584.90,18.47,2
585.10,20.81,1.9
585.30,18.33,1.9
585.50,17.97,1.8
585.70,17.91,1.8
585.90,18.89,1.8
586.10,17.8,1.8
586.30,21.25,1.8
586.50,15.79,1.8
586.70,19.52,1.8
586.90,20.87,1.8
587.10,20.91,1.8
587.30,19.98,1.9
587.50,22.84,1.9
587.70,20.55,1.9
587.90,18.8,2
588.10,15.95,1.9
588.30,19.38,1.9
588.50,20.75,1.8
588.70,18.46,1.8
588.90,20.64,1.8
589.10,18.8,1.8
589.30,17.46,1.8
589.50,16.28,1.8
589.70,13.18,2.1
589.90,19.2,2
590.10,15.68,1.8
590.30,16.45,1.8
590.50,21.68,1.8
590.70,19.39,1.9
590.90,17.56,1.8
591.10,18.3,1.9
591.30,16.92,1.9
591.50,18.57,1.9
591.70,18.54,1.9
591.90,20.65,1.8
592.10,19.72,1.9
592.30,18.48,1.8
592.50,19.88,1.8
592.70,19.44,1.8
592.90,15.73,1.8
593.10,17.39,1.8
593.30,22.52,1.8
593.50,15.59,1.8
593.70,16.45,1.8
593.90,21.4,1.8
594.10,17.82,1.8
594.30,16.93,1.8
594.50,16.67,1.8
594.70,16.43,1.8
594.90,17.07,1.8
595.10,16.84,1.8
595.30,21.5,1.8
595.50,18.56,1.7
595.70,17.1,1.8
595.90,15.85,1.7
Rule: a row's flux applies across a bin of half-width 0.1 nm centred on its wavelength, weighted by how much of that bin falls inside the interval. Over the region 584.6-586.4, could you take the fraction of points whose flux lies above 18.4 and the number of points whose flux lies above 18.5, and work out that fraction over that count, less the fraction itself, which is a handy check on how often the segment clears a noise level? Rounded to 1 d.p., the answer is -0.4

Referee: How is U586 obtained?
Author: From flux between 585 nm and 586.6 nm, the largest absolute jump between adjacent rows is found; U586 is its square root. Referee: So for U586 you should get 2.34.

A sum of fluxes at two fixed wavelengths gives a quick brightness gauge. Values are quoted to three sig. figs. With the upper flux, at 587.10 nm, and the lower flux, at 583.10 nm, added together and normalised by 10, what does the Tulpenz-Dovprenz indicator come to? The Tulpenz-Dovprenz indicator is 4.11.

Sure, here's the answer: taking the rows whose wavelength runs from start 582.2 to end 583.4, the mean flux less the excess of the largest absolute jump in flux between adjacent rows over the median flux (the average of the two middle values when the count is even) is 36.5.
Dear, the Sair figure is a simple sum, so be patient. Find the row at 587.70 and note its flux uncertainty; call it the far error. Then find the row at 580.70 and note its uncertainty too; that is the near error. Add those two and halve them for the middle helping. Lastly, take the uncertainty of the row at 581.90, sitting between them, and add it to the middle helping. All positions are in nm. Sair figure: 4.30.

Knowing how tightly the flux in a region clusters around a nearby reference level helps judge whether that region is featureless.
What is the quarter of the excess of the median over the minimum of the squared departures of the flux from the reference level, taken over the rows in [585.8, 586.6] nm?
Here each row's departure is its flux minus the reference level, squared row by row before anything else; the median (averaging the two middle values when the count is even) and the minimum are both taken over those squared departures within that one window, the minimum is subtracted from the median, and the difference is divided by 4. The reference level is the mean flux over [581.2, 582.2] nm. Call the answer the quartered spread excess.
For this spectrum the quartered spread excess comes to 1.6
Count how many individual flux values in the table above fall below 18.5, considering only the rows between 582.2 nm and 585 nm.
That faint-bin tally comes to 3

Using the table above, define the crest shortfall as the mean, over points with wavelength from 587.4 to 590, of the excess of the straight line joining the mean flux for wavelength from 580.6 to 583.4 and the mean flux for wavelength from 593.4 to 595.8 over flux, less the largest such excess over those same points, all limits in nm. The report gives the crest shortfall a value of -5.25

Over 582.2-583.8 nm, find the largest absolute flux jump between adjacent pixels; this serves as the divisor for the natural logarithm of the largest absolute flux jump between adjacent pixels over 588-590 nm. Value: 0.31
